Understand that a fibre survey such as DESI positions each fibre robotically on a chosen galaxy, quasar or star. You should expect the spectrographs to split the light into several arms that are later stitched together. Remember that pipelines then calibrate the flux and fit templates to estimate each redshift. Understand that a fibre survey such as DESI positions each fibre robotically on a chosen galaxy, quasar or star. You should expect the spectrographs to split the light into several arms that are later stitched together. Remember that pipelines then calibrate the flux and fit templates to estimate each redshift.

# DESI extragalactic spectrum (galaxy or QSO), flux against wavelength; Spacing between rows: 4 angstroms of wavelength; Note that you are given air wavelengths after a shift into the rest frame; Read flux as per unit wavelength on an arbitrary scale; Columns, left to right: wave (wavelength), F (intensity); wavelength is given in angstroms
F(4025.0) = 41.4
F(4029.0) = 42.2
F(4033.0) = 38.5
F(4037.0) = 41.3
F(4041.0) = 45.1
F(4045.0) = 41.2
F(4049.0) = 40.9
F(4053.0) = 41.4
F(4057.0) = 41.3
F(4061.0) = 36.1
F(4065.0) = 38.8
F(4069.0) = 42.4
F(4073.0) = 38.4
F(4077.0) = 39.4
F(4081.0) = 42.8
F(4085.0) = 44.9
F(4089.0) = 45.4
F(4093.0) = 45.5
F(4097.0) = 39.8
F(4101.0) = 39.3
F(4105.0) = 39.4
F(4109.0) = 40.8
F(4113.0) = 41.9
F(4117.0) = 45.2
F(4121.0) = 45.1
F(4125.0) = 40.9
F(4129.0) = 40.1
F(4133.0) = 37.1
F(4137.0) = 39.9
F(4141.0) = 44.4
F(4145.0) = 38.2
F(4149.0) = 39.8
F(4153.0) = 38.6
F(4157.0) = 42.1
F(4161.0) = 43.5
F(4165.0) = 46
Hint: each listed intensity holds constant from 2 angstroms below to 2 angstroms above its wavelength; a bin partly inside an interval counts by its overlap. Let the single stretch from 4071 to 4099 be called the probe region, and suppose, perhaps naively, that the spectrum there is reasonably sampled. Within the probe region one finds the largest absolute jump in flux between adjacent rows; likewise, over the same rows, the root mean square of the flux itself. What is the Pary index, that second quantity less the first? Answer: 36.7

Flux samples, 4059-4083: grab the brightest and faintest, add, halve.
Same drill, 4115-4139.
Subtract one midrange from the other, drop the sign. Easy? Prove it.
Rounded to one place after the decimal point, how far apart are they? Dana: 1.7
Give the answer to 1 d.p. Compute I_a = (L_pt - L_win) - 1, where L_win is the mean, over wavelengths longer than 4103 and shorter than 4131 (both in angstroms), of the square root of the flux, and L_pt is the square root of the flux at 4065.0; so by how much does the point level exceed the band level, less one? -1.2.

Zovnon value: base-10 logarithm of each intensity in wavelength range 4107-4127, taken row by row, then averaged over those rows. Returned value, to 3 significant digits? 1.63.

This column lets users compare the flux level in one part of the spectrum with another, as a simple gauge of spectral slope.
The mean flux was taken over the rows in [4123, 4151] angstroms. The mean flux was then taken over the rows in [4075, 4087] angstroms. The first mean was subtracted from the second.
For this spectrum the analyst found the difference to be 2.3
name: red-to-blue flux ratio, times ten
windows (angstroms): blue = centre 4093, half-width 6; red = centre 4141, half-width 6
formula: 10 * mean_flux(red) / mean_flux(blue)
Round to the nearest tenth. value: 9.4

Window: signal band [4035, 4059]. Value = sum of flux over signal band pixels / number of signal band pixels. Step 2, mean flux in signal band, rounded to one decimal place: 41.9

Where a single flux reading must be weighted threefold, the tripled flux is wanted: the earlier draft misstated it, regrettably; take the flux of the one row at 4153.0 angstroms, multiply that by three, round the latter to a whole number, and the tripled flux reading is 116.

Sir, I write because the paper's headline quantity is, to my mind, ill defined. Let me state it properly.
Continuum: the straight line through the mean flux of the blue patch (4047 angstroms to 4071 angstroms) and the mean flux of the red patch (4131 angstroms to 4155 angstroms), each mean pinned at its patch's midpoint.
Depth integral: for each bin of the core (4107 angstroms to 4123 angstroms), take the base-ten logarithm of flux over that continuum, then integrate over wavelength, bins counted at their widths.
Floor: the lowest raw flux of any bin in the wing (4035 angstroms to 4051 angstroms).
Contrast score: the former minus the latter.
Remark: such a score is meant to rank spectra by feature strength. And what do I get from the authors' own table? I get -40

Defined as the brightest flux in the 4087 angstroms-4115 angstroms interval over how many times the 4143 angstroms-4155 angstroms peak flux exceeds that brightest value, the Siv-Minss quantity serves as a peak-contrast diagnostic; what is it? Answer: 52.0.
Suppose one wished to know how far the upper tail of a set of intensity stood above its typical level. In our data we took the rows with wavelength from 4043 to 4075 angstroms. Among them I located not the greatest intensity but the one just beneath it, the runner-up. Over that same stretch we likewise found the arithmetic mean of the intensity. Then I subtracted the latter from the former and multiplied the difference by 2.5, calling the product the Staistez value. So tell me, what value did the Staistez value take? 3.3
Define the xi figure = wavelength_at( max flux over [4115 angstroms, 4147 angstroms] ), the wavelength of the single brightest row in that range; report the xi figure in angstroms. 4117.0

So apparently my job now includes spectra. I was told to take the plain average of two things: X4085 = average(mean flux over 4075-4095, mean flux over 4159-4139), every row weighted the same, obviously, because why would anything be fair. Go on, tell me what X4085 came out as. 42.1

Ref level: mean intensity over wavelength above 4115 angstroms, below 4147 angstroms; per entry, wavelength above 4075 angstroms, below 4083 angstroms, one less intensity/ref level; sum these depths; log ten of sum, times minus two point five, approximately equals 4.7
